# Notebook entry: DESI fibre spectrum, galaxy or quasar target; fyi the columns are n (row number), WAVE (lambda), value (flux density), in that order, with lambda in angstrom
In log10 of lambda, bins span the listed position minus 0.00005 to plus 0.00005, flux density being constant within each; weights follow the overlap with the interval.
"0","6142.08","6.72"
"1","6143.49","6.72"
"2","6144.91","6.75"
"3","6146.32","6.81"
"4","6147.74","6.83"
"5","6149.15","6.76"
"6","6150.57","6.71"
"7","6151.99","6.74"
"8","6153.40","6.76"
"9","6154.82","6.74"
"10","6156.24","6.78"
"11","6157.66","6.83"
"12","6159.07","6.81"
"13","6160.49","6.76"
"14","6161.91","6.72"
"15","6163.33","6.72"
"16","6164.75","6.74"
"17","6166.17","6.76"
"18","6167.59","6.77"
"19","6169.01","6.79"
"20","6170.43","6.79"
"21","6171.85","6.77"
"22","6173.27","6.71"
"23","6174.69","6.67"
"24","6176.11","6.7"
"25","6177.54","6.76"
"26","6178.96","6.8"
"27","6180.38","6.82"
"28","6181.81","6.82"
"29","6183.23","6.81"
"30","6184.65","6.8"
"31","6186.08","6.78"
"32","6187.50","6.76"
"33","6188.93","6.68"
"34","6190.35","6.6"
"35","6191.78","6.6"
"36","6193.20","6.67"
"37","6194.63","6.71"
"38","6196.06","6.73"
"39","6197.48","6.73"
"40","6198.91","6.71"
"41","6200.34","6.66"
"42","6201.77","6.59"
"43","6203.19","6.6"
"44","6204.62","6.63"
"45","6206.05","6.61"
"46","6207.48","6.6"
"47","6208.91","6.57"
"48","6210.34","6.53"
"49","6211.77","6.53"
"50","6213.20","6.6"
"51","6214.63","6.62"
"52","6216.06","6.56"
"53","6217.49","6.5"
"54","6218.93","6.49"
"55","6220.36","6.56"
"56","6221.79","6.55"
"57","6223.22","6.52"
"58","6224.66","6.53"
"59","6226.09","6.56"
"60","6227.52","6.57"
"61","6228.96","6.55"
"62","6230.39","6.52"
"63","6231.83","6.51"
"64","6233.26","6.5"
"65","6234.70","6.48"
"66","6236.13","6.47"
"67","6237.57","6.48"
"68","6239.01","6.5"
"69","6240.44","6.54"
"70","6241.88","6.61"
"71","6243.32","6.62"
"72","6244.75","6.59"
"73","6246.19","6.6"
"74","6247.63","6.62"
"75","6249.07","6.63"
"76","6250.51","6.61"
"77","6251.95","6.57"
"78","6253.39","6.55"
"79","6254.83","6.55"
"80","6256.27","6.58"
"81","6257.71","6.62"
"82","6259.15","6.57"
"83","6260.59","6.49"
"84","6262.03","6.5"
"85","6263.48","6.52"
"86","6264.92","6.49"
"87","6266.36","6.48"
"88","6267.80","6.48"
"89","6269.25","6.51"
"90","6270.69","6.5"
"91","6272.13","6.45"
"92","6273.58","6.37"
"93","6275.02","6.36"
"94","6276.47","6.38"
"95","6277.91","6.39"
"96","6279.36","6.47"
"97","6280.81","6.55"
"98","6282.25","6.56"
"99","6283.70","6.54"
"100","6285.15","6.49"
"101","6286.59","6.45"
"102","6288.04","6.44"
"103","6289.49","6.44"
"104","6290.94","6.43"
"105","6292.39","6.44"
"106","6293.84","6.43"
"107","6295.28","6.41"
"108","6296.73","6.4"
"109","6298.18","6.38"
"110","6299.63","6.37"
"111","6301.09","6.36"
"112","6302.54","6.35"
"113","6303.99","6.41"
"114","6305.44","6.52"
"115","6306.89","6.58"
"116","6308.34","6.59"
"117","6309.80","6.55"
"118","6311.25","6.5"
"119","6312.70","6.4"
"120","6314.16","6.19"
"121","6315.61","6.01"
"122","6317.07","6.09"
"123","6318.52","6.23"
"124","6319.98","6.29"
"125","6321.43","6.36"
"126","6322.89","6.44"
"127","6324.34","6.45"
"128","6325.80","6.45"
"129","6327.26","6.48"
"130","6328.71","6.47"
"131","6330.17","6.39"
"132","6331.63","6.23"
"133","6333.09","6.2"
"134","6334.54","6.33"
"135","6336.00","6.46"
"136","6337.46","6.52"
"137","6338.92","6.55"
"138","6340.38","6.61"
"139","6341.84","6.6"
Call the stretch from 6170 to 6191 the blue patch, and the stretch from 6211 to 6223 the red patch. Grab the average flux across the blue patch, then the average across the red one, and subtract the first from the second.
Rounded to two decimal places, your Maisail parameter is -0.20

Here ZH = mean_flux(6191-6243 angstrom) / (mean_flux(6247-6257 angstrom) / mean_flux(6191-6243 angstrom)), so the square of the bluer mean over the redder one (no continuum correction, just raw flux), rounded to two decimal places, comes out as 6.56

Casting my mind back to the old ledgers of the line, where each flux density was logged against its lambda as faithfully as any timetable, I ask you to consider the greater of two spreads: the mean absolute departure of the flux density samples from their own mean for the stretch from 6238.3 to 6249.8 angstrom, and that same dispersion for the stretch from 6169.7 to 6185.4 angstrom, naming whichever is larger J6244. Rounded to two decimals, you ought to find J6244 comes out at 0.04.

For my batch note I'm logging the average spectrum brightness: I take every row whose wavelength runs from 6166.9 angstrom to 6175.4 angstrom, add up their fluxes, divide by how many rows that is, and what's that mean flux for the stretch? 6.75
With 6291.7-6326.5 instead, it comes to 6.38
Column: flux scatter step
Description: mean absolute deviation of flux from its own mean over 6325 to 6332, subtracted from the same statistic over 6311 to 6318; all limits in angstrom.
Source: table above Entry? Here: 0.094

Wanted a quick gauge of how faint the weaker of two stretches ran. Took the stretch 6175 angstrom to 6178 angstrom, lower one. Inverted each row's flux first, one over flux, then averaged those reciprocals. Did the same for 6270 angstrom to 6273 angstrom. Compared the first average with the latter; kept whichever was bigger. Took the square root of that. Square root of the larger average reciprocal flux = 0.393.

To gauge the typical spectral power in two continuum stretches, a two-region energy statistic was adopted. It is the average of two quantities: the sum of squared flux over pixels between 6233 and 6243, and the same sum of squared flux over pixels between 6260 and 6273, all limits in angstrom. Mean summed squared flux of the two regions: 338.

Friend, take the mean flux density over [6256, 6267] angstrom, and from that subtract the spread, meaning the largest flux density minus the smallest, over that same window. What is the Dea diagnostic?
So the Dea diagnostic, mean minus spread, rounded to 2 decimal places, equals 6.39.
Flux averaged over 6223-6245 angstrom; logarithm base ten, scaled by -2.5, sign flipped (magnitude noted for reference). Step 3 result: 2.04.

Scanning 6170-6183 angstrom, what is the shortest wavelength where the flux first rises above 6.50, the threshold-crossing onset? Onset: 6170.43 angstrom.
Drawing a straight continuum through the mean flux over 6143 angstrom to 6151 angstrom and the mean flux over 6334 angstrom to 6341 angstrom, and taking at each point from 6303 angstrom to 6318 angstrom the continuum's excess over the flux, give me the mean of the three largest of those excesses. 0.43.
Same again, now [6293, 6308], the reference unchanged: 0.19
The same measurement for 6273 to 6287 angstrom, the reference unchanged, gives 0.21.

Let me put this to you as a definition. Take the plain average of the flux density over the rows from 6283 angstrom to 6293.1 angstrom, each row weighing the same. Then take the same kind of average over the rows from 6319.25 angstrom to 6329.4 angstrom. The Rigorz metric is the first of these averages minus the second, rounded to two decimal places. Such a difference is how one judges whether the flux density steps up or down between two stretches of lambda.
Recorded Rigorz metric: 0.04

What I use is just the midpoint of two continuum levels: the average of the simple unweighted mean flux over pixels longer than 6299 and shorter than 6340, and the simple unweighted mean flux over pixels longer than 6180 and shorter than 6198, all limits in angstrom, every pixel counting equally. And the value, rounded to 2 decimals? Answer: 6.56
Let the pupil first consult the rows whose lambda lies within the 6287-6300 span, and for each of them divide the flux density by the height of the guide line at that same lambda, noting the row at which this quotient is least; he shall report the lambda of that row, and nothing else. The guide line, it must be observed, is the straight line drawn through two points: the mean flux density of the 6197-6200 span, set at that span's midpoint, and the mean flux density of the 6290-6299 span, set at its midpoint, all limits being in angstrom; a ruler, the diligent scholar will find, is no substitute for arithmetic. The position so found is 6299.63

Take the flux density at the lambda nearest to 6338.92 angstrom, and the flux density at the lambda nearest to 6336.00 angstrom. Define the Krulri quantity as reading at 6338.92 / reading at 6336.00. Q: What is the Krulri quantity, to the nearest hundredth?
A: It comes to 1.01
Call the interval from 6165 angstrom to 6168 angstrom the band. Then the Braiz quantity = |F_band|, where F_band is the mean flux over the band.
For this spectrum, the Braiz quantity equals 6.76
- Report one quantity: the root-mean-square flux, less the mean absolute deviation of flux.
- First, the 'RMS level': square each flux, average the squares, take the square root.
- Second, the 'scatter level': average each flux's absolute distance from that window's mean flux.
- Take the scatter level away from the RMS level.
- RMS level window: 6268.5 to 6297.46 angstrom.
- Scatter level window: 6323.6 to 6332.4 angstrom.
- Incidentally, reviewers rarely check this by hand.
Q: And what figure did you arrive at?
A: 6.38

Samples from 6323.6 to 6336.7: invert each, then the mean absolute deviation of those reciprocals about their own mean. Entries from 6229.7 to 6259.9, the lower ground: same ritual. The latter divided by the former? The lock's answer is 0.491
